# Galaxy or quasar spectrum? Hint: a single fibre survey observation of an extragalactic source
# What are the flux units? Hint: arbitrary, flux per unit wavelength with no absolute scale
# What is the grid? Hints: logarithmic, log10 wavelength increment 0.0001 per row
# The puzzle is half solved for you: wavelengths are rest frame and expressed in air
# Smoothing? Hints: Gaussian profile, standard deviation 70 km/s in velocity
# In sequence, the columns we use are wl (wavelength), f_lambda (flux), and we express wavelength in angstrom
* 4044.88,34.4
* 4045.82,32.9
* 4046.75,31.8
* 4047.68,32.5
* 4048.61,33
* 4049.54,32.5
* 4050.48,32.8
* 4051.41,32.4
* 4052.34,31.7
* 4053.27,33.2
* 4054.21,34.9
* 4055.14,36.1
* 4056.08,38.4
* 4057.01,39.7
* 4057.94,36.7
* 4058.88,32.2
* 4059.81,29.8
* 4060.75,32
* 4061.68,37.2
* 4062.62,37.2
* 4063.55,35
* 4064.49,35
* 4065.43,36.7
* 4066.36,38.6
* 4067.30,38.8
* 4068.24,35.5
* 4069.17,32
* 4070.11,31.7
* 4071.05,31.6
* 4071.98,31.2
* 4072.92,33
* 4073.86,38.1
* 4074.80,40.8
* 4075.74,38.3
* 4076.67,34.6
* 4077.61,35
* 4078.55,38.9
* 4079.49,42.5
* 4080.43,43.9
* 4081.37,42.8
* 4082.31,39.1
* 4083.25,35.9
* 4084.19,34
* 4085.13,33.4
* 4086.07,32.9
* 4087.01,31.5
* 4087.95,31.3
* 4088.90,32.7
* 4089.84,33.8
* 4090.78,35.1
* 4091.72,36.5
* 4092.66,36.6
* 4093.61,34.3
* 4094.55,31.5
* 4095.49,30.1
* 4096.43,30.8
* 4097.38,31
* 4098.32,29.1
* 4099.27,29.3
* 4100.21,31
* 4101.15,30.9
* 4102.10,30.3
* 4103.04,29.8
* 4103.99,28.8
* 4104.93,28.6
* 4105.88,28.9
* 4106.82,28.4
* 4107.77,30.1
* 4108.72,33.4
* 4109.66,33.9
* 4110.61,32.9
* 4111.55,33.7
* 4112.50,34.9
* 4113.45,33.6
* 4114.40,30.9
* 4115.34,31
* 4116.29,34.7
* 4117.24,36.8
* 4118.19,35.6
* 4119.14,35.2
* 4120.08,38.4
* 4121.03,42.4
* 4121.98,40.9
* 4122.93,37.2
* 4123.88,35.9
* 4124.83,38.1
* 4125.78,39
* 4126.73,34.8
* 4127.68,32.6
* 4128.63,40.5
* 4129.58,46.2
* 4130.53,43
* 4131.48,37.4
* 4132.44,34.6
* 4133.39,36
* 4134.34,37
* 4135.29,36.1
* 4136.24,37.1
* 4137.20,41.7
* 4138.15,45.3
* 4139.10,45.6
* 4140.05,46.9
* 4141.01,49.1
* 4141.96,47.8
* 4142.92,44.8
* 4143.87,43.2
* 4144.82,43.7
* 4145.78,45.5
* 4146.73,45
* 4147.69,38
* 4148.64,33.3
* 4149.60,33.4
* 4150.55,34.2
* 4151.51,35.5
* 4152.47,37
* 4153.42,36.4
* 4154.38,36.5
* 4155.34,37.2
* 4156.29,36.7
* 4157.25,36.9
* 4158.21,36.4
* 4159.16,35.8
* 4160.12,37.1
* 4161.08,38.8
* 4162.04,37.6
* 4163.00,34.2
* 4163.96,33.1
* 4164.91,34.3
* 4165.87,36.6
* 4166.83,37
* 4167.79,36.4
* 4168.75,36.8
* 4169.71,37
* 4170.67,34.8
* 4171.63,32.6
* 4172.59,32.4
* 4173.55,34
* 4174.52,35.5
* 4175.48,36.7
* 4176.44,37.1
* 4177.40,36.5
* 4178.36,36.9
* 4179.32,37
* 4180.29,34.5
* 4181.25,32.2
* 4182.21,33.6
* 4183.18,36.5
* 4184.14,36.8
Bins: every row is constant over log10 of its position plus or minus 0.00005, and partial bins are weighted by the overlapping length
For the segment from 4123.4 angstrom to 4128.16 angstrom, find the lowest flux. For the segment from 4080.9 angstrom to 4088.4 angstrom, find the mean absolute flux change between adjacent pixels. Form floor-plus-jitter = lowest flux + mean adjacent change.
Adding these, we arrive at 34.2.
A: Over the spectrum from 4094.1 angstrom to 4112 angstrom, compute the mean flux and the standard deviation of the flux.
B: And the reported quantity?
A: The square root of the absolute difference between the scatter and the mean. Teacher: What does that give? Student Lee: 5.38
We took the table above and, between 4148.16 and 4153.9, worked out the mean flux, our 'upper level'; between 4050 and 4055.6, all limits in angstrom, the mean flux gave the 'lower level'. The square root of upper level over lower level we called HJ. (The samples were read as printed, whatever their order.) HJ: 1.02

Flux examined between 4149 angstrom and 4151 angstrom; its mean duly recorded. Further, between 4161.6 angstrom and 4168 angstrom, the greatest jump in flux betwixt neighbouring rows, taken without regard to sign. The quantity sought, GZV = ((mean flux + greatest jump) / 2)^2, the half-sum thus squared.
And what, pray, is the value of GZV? 346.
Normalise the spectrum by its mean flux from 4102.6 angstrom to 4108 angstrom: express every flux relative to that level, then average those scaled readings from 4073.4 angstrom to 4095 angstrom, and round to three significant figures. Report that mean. 1.25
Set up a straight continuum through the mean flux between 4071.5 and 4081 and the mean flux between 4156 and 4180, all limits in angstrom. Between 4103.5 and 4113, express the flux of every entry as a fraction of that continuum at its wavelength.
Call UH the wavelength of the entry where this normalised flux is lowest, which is 4106.82 angstrom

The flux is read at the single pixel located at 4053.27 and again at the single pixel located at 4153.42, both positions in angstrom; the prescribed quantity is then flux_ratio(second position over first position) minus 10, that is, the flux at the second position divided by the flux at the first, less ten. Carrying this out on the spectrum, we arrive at -8.90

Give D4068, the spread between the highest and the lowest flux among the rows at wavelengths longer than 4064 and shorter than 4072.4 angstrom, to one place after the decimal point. 7.6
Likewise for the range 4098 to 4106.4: 2.4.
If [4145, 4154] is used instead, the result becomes 12.2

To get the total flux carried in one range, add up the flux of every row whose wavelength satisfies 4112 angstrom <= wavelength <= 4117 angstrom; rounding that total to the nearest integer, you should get 165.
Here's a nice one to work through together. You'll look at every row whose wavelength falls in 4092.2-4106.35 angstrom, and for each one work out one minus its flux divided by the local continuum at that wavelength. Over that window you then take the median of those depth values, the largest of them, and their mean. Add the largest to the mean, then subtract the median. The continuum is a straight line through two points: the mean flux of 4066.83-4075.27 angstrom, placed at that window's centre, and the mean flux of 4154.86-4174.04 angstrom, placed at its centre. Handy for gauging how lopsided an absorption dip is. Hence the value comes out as 0.17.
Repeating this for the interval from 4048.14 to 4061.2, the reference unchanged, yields 0.11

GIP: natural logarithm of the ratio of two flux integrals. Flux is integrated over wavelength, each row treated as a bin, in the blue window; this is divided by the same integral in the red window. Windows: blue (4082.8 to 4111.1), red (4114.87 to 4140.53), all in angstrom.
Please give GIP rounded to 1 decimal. -0.1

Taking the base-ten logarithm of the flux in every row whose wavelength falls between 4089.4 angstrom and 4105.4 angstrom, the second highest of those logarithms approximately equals 1.56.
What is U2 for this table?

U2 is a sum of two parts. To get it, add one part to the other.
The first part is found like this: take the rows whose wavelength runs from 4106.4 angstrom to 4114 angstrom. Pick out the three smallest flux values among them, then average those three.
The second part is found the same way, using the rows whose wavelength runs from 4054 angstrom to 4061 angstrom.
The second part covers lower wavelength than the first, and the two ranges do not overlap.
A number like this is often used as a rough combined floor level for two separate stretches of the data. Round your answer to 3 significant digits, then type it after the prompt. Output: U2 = 61.8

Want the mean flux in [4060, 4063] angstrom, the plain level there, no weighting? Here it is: 35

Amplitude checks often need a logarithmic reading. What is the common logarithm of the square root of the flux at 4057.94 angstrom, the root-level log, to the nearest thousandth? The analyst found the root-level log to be 0.782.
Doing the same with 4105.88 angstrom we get 0.730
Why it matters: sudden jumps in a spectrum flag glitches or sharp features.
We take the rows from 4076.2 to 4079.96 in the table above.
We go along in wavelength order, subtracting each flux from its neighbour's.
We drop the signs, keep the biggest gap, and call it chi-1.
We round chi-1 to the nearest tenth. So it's 3.9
